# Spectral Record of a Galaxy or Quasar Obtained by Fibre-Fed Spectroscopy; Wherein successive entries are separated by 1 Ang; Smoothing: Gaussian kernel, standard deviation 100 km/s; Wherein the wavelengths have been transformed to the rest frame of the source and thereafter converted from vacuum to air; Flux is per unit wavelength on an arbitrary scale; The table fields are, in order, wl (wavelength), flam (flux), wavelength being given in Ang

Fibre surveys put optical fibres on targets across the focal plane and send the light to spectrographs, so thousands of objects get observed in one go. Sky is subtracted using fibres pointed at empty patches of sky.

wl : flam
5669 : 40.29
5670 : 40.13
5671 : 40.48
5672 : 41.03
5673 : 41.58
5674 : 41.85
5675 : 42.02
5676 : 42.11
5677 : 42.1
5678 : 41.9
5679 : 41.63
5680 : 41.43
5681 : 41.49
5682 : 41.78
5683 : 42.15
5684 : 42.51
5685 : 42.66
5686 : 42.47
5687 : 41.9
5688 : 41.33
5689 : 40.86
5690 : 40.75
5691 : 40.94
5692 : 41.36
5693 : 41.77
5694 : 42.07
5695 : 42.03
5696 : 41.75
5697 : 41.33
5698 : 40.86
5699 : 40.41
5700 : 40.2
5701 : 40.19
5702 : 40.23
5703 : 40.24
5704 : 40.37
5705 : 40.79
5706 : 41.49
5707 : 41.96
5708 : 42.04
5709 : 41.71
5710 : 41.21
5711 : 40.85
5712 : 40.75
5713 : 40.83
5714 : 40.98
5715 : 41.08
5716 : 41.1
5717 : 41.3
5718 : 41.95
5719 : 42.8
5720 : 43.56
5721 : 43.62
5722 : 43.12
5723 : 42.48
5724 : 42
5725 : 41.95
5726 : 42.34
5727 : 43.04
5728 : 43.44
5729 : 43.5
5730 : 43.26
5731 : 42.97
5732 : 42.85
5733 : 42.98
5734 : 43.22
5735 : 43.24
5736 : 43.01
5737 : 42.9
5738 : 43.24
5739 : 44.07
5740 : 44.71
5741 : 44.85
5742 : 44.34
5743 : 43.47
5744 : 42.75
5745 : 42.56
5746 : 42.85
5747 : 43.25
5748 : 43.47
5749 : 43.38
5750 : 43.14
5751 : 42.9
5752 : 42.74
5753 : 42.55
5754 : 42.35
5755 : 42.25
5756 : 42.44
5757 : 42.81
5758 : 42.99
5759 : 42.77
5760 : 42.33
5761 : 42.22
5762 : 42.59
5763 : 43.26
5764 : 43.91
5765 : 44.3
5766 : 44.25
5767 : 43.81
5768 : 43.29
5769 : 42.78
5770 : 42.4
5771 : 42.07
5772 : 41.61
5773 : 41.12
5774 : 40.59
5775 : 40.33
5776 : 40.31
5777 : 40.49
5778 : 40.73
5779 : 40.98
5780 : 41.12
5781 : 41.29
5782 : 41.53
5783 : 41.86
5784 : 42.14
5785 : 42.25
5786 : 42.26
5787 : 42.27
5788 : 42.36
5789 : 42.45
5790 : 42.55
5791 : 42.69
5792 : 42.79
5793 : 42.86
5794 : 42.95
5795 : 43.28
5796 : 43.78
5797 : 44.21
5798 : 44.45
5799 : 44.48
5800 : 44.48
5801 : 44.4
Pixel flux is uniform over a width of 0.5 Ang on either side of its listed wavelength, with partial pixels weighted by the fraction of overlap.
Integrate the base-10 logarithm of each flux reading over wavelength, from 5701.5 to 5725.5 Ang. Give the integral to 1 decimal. 38.9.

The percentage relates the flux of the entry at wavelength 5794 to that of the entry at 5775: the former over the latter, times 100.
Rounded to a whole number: 106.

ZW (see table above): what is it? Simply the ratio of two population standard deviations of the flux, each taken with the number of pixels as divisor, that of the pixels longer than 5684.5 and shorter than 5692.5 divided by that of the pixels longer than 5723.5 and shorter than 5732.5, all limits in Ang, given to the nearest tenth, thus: 1.2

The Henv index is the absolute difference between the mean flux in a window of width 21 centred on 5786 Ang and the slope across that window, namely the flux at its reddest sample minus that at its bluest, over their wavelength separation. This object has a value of 41.9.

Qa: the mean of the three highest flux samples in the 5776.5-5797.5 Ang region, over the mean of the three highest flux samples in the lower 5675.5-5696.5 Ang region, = 1.028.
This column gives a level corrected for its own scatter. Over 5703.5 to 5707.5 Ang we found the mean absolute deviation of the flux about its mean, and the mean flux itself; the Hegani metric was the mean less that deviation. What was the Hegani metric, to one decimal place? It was 40.6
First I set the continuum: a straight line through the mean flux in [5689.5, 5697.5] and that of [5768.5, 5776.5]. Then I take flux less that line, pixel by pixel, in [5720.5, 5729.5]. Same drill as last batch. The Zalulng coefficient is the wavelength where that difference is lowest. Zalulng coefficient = 5725 Ang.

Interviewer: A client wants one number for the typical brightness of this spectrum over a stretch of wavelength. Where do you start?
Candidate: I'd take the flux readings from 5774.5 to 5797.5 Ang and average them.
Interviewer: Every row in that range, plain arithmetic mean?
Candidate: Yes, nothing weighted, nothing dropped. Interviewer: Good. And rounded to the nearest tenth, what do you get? 42.1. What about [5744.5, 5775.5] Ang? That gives 42.7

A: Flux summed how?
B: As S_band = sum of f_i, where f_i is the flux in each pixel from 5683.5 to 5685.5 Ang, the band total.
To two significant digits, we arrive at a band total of 85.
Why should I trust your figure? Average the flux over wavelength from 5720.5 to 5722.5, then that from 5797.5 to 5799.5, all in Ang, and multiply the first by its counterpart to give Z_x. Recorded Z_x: 1928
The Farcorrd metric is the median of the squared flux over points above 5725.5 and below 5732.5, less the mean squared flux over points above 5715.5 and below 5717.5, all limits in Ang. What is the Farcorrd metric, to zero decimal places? 155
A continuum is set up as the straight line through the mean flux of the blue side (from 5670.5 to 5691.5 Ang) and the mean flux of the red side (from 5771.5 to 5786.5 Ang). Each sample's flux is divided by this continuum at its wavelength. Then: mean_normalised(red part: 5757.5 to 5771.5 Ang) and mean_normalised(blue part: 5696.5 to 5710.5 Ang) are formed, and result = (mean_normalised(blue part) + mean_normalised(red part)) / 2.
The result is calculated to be 1.01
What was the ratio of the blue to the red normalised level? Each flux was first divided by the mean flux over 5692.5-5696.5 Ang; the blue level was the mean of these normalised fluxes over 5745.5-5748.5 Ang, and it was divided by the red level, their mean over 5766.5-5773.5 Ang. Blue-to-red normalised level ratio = 1.02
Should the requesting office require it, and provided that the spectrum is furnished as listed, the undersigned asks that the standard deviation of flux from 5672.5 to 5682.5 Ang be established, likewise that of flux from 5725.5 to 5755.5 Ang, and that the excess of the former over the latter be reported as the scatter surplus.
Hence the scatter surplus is -0.4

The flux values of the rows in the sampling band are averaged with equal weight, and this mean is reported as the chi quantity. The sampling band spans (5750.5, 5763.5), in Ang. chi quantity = 42.6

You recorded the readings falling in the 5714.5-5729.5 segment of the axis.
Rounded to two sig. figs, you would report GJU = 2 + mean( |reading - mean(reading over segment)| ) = 2.8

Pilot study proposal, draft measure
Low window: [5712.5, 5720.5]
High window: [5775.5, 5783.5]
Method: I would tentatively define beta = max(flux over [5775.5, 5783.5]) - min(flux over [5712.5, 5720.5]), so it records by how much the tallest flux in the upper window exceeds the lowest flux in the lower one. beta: 1.0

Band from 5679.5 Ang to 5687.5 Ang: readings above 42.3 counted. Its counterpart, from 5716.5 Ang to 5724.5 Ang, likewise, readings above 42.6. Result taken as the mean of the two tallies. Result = 3.5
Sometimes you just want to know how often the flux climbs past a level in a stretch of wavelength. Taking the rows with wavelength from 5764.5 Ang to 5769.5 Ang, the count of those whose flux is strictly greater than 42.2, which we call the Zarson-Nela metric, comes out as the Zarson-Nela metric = 5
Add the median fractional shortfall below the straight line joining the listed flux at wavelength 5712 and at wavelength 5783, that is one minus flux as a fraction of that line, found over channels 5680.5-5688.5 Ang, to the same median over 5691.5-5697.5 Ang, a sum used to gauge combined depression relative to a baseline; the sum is -0.074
